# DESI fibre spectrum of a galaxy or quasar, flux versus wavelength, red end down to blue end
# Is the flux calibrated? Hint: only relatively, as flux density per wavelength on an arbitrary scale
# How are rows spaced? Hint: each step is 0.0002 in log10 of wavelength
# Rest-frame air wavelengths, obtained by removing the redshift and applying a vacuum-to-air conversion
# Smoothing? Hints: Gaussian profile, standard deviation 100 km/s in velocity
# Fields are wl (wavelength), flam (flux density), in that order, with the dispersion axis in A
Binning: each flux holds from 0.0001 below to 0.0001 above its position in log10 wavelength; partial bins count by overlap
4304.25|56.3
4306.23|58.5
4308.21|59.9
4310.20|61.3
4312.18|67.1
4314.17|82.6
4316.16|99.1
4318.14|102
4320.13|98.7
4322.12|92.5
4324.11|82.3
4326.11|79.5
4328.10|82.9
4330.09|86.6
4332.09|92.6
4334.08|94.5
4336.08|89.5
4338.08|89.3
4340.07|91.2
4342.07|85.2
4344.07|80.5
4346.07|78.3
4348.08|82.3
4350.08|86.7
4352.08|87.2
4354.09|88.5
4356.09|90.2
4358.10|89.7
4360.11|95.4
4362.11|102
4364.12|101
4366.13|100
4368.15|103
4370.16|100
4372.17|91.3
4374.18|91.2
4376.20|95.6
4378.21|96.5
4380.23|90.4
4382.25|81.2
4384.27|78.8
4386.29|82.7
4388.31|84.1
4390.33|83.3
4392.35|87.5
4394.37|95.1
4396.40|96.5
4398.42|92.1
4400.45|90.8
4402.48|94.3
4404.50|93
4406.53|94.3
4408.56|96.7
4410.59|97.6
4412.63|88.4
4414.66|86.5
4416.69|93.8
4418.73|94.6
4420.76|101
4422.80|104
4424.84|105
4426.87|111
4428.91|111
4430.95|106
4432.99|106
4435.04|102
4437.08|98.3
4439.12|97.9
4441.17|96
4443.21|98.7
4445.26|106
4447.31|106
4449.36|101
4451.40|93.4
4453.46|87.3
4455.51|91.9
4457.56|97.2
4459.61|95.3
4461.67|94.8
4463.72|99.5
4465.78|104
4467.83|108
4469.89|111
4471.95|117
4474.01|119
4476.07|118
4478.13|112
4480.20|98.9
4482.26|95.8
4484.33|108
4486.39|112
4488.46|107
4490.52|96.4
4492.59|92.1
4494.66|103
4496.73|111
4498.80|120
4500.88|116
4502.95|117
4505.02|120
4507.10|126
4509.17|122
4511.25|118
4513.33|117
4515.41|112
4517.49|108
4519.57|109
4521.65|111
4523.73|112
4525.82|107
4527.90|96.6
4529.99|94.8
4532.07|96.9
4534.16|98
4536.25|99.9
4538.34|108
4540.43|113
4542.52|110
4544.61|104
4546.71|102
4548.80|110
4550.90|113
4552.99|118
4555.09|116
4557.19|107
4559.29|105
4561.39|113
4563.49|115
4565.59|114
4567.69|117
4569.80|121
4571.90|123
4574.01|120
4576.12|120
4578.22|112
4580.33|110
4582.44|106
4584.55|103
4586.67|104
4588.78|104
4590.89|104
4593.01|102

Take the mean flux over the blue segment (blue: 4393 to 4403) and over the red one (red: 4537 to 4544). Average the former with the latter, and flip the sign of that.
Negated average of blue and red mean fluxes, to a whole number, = -102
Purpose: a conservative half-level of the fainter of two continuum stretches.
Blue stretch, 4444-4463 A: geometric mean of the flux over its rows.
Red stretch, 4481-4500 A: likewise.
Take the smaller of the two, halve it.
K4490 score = 48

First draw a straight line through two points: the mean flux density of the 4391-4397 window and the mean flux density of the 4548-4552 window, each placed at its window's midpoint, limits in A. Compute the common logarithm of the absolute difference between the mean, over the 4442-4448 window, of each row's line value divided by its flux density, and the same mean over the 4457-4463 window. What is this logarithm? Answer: -1.0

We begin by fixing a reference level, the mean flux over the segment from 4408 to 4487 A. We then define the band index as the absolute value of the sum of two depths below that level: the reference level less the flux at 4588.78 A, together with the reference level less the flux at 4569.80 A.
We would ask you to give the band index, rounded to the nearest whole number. 21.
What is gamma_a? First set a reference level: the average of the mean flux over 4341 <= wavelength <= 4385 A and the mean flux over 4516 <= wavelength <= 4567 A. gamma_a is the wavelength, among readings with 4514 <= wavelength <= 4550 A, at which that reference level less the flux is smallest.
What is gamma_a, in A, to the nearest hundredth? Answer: 4540.43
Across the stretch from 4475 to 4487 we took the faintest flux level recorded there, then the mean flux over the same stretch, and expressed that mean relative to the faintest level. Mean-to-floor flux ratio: 1.12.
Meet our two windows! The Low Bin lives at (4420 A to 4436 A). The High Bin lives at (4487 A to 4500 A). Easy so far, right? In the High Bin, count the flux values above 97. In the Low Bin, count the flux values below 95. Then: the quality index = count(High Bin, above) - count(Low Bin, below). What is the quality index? 4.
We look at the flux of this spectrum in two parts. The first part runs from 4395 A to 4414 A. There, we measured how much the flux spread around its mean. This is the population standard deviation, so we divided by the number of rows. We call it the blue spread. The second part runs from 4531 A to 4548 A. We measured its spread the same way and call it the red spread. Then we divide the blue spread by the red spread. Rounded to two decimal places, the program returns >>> 0.52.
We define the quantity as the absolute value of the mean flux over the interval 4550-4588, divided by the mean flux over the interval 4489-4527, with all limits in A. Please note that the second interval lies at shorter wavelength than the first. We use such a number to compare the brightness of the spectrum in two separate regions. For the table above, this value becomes 1.01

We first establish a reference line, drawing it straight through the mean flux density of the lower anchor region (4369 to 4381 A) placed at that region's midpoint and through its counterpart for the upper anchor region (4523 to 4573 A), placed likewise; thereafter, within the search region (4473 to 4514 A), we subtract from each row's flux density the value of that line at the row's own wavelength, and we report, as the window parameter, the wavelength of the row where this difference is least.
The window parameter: 4492.59 A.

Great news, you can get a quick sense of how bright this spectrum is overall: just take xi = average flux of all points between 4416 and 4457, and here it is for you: 101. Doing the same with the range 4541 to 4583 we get 113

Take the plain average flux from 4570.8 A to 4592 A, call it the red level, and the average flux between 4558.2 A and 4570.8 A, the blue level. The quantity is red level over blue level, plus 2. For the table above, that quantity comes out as 2.97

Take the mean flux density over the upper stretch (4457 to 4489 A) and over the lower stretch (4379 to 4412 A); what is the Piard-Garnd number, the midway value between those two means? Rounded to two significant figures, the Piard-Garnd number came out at 98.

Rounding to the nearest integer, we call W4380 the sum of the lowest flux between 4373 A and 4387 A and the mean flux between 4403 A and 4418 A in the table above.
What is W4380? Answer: 172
